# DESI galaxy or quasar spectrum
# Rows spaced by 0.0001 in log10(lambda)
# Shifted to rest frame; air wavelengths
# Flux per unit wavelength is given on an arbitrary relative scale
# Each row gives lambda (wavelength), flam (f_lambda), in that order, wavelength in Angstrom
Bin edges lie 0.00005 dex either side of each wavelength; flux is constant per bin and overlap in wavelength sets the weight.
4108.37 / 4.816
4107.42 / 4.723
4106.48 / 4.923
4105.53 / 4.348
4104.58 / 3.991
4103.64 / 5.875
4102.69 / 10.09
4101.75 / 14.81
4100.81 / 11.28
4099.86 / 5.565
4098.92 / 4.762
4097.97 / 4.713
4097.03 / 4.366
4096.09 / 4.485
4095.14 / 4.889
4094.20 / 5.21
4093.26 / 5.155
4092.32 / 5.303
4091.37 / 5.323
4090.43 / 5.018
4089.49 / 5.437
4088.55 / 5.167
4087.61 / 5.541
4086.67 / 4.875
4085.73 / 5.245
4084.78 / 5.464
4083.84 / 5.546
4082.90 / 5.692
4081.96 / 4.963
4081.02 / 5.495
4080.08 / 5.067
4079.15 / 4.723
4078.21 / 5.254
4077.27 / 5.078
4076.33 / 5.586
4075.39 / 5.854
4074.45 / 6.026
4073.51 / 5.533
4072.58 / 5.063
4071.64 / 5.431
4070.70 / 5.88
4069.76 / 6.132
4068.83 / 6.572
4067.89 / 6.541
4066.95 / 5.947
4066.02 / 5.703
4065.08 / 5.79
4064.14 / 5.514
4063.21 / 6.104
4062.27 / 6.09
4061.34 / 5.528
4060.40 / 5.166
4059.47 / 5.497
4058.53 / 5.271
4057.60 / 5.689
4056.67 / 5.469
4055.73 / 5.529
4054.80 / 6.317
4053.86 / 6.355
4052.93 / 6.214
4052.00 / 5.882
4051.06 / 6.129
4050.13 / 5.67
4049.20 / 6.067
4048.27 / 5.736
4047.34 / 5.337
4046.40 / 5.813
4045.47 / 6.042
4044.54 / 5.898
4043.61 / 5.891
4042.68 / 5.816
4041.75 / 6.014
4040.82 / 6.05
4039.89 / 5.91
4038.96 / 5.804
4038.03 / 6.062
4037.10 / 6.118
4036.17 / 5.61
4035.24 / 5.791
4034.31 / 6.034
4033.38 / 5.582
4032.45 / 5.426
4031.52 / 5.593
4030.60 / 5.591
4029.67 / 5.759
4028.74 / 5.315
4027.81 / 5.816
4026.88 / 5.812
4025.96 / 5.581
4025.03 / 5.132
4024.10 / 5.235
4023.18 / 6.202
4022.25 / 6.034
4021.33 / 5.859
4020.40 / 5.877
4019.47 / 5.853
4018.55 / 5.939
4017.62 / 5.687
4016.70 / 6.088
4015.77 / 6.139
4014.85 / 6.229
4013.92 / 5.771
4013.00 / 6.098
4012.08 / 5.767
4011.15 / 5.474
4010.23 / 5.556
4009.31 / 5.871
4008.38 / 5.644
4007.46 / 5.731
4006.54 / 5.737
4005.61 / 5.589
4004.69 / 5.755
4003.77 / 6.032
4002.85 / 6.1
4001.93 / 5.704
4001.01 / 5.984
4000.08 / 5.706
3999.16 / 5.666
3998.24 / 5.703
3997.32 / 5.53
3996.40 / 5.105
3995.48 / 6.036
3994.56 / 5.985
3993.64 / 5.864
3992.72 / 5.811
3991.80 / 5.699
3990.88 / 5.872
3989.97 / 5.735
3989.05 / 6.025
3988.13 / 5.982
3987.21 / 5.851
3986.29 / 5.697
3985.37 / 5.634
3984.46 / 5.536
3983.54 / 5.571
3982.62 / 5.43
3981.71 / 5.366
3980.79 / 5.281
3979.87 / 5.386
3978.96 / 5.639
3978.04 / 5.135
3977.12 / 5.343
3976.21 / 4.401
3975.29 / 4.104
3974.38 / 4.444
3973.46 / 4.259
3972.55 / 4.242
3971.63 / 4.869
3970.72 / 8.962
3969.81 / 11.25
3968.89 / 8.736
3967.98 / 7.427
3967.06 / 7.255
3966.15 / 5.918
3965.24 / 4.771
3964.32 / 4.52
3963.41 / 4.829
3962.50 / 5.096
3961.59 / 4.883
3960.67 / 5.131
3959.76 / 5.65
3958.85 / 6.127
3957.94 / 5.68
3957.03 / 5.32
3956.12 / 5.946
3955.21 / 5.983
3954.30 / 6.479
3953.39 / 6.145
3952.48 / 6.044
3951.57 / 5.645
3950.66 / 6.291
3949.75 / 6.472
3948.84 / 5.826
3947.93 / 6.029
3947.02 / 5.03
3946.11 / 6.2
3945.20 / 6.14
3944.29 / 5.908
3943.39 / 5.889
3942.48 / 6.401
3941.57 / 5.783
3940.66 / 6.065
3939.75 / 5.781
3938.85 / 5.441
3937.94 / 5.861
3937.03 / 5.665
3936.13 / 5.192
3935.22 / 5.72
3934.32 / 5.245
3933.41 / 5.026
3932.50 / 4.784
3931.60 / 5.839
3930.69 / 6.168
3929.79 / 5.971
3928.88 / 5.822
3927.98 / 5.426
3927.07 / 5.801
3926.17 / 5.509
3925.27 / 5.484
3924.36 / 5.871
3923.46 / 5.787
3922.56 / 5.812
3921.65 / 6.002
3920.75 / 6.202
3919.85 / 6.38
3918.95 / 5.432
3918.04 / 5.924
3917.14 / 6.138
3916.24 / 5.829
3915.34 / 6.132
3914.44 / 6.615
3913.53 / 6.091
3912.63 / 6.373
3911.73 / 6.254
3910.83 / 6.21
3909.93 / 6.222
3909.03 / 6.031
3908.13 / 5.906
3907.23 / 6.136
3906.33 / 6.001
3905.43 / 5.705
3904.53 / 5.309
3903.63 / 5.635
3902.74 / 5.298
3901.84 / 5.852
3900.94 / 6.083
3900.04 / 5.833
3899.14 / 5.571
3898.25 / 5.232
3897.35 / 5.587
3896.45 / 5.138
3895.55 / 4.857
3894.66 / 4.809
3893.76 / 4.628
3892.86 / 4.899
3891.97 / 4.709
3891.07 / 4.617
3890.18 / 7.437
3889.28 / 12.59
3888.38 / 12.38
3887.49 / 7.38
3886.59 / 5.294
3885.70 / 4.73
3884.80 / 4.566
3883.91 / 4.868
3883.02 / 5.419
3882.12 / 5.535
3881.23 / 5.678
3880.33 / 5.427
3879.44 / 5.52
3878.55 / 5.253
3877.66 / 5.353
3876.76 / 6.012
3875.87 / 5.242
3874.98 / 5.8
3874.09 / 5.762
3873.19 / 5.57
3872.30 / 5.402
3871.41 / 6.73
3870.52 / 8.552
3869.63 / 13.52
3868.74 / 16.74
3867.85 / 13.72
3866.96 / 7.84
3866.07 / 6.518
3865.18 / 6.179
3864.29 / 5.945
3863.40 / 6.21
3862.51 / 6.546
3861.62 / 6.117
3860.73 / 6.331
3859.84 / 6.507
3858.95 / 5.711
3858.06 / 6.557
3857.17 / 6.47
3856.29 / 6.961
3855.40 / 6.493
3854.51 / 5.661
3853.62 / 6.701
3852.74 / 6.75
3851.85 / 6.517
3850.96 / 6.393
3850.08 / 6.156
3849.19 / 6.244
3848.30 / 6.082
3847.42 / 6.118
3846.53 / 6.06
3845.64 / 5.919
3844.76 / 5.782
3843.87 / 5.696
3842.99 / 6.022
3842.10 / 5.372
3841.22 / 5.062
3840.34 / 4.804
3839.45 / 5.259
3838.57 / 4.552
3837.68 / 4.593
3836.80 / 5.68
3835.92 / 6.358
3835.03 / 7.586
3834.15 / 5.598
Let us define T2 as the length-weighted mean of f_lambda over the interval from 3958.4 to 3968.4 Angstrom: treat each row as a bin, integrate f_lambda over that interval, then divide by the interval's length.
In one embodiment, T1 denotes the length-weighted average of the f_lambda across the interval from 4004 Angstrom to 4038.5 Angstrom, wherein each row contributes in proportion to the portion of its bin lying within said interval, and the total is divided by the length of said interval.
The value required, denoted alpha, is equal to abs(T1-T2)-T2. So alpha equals -5.42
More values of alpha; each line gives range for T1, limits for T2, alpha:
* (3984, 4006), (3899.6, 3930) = -5.78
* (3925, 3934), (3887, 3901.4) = -5.58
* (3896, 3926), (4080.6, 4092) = -4.74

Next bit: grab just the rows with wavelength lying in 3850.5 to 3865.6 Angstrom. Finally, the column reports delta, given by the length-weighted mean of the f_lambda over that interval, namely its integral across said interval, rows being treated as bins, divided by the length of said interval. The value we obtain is 6.36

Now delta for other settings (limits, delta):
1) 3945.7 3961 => 5.89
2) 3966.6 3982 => 6.01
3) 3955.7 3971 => 6.30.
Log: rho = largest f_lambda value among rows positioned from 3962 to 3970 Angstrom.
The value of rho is 11.25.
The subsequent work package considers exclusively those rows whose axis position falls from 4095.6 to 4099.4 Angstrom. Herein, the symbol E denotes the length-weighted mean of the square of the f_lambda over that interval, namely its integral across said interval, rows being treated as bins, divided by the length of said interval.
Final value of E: 21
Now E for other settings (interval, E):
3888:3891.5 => 96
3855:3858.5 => 44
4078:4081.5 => 26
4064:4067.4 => 33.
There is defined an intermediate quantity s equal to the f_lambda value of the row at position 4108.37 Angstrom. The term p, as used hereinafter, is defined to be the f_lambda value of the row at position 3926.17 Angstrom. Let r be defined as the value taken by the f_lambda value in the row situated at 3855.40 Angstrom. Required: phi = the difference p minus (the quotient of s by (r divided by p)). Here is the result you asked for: 1.4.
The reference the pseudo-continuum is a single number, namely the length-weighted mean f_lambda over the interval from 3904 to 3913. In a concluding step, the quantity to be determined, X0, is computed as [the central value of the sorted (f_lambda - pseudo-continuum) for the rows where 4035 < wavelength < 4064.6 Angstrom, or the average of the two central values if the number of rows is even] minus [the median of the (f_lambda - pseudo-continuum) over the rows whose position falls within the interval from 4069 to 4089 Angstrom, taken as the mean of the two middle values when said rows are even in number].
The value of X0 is 0.4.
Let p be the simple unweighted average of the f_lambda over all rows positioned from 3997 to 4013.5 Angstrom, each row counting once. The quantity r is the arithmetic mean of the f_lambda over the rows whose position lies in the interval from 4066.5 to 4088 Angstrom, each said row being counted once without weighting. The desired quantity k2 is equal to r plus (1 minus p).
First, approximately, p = 5.76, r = 5.54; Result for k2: 0.79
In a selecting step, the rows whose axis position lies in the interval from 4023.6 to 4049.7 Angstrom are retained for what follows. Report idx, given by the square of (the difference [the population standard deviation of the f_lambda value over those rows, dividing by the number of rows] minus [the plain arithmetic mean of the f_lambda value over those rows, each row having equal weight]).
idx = 30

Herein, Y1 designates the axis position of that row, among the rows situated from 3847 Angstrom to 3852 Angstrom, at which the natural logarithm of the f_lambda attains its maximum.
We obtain 3851.85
